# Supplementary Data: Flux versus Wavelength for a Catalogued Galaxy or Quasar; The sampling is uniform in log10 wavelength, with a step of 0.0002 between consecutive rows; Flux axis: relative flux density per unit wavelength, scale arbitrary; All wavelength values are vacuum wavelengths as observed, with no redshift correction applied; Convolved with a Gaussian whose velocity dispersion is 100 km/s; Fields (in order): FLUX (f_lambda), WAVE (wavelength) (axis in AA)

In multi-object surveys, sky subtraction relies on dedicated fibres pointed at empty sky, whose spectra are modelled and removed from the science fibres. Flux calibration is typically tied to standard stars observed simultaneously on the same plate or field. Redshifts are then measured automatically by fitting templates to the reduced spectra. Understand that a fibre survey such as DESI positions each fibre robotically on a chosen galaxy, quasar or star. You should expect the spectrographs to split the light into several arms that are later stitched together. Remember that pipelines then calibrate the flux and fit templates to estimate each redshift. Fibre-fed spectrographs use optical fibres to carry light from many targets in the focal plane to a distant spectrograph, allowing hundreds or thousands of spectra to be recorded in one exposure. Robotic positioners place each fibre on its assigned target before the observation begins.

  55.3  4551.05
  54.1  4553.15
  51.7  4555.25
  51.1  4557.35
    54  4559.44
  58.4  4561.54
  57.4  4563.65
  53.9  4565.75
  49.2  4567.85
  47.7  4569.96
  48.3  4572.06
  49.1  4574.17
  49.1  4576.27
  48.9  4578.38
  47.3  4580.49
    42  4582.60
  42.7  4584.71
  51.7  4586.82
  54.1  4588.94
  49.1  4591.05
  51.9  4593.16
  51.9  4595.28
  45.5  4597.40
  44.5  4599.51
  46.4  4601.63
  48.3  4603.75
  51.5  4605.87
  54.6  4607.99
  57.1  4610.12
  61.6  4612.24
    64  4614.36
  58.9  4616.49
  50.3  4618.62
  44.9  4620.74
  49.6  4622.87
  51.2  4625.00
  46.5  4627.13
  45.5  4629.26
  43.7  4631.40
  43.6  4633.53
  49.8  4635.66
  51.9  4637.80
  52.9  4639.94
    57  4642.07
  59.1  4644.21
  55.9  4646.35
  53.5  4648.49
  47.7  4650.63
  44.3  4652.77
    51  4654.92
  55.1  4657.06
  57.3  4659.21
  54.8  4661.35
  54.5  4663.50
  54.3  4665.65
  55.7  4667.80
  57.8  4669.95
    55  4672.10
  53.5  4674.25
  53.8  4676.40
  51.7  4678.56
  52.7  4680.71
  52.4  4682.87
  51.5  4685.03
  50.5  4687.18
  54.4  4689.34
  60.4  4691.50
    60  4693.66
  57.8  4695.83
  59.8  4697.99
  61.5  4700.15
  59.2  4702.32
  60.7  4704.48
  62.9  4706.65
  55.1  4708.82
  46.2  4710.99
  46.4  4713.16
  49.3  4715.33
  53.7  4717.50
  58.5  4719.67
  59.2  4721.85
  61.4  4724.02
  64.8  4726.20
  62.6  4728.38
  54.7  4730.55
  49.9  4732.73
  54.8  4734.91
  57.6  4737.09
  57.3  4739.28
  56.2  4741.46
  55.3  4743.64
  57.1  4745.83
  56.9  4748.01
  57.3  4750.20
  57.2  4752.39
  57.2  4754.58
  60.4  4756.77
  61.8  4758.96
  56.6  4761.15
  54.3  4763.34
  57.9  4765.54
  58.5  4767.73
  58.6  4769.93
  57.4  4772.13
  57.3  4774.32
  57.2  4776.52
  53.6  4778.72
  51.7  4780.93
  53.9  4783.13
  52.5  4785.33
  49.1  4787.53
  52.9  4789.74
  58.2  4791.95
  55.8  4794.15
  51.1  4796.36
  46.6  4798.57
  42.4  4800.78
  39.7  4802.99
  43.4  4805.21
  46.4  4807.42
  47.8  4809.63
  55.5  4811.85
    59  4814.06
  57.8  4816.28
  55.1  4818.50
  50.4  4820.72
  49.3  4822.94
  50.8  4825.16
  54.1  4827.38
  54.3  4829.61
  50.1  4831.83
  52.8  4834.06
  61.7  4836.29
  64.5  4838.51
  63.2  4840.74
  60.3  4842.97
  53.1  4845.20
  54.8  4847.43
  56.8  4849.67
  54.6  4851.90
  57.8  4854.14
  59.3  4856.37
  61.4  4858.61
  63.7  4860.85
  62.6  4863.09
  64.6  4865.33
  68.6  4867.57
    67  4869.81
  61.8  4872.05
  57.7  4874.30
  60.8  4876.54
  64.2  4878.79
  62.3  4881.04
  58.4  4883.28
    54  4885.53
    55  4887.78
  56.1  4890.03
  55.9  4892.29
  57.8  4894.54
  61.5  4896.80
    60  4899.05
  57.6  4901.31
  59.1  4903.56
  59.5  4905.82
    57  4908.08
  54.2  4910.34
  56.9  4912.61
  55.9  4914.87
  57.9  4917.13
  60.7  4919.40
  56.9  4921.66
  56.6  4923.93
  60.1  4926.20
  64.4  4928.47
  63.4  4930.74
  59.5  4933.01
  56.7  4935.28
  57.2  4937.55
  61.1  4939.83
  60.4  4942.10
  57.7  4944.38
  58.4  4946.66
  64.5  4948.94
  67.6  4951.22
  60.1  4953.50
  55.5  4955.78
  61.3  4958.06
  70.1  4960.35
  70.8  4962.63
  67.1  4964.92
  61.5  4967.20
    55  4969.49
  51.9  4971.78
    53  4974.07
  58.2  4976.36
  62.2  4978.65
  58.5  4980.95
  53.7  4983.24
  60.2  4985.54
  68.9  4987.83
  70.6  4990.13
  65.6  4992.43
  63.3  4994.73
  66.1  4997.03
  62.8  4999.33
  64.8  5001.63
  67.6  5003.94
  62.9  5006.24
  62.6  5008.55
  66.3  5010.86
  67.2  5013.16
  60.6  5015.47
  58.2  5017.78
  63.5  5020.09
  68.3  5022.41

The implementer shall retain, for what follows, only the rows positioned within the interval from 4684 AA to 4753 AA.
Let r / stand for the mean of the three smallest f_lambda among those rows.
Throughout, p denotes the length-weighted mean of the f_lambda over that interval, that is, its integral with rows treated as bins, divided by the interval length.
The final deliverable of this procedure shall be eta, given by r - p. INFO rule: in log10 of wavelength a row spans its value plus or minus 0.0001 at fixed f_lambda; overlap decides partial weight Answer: -9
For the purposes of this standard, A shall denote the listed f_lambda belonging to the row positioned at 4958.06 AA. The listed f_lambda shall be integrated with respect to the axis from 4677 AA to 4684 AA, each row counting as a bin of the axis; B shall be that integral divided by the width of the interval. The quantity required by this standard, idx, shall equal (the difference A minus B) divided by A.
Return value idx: 0.15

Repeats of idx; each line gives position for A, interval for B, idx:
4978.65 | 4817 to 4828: 0.16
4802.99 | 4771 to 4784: -0.39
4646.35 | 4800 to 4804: 0.27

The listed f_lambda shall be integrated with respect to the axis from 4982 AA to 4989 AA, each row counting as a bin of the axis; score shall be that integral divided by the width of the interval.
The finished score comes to 61.0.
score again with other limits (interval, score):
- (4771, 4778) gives 57.1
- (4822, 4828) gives 51.3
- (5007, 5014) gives 65.2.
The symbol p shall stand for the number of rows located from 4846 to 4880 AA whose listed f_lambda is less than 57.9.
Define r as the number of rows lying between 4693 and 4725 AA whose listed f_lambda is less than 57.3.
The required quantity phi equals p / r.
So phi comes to 1.00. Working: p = 5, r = 5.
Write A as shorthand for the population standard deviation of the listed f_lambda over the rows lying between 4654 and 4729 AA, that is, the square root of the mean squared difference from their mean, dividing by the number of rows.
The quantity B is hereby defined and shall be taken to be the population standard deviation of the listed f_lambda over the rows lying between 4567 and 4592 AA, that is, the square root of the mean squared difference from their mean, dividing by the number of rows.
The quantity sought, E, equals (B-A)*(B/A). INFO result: -1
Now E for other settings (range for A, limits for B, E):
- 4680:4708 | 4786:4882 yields 4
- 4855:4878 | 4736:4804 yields 2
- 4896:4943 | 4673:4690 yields -1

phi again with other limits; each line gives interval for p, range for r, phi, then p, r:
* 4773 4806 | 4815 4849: 1.40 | 14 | 10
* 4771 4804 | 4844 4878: 3.50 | 14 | 4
